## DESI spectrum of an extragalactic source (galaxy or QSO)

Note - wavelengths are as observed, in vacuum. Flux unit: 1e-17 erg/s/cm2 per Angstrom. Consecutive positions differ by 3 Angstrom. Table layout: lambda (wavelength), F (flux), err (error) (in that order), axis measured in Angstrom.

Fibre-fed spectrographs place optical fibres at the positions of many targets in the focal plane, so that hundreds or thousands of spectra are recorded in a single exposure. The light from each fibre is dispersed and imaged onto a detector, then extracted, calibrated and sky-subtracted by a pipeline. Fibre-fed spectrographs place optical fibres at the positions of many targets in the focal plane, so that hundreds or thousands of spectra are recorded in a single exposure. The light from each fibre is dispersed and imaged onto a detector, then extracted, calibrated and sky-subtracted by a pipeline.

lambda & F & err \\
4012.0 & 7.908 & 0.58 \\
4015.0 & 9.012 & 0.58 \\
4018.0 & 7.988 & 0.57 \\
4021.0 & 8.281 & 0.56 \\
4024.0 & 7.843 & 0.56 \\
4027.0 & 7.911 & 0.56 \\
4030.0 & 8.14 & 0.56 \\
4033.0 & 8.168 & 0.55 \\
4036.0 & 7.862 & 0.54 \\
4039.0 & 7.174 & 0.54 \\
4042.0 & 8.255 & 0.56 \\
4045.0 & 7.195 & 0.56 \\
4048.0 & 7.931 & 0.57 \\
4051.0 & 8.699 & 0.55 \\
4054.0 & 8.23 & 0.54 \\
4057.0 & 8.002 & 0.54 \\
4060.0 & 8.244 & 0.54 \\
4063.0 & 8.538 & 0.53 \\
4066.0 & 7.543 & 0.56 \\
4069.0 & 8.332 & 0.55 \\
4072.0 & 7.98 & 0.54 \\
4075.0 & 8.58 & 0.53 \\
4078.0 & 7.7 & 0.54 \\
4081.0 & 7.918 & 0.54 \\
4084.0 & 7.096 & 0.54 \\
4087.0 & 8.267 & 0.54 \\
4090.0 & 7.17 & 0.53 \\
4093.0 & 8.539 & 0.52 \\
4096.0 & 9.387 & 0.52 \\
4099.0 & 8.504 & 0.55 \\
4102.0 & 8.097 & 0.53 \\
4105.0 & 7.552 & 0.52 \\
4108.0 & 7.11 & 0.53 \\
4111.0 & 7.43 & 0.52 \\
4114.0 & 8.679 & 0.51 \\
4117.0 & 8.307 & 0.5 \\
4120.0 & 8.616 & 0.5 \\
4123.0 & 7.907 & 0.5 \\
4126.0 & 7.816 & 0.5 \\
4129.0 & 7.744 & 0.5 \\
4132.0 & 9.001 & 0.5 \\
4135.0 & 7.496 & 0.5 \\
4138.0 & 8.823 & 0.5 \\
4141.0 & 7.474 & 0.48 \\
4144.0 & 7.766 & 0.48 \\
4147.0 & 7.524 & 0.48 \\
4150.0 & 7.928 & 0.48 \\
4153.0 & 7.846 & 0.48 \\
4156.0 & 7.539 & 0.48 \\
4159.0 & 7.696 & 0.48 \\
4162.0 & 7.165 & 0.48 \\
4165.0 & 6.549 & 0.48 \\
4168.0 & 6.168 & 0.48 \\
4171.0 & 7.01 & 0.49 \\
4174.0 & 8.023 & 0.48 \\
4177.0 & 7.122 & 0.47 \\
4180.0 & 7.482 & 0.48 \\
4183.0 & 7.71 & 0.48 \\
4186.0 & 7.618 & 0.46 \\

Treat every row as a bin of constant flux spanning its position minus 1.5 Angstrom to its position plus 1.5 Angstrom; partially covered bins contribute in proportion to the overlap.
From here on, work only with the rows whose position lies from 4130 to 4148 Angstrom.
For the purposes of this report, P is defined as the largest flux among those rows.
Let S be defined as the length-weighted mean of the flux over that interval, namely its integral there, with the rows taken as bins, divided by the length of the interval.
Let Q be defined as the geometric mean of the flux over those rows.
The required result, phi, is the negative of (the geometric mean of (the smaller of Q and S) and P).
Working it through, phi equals -8.48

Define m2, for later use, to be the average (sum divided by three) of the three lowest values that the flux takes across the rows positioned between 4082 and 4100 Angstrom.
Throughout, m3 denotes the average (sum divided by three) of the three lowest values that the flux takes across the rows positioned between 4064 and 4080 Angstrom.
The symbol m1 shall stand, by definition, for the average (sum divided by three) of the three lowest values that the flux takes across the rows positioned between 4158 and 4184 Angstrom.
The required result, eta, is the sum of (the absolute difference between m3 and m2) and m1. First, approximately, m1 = 6.6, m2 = 7.5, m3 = 7.74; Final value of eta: 6.8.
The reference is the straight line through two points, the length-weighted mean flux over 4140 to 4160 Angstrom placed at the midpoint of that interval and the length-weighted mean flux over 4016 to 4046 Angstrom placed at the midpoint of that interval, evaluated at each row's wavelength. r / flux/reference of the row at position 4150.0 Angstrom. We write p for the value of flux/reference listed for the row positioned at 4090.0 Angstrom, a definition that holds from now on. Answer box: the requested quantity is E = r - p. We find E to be 0.112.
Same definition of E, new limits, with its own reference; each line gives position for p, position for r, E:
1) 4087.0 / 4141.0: -0.089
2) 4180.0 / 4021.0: 0.064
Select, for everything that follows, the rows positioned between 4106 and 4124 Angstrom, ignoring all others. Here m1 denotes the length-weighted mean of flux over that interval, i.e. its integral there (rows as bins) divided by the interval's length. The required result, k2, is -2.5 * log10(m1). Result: -2.26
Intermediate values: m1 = 8.00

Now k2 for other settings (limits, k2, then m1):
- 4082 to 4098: -2.27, 8.10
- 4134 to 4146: -2.24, 7.89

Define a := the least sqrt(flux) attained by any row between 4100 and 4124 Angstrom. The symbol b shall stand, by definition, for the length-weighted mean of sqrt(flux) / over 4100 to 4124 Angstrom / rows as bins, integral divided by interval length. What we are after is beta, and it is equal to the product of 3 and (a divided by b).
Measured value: 2.83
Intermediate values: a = 2.67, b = 2.82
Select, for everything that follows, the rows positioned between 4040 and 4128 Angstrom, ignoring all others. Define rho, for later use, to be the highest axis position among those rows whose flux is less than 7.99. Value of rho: 4126.0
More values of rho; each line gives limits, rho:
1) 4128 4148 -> 4147.0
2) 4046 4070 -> 4066.0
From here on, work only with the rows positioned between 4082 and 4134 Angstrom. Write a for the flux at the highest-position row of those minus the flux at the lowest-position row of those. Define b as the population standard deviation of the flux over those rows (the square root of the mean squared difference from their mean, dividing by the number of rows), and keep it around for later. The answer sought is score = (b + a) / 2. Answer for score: 1.28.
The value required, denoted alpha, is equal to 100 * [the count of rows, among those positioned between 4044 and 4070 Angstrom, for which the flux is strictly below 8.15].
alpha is 400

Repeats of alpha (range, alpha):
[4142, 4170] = 900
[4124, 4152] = 700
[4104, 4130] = 600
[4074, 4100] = 400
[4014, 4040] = 600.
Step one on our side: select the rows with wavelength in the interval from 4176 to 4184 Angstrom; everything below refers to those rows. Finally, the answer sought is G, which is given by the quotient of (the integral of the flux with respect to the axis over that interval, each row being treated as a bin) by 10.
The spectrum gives 6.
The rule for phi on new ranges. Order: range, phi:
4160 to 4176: -7.47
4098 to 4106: -8.27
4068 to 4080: -8.35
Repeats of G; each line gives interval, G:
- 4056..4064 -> 7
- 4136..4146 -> 8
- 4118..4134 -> 13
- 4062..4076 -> 11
